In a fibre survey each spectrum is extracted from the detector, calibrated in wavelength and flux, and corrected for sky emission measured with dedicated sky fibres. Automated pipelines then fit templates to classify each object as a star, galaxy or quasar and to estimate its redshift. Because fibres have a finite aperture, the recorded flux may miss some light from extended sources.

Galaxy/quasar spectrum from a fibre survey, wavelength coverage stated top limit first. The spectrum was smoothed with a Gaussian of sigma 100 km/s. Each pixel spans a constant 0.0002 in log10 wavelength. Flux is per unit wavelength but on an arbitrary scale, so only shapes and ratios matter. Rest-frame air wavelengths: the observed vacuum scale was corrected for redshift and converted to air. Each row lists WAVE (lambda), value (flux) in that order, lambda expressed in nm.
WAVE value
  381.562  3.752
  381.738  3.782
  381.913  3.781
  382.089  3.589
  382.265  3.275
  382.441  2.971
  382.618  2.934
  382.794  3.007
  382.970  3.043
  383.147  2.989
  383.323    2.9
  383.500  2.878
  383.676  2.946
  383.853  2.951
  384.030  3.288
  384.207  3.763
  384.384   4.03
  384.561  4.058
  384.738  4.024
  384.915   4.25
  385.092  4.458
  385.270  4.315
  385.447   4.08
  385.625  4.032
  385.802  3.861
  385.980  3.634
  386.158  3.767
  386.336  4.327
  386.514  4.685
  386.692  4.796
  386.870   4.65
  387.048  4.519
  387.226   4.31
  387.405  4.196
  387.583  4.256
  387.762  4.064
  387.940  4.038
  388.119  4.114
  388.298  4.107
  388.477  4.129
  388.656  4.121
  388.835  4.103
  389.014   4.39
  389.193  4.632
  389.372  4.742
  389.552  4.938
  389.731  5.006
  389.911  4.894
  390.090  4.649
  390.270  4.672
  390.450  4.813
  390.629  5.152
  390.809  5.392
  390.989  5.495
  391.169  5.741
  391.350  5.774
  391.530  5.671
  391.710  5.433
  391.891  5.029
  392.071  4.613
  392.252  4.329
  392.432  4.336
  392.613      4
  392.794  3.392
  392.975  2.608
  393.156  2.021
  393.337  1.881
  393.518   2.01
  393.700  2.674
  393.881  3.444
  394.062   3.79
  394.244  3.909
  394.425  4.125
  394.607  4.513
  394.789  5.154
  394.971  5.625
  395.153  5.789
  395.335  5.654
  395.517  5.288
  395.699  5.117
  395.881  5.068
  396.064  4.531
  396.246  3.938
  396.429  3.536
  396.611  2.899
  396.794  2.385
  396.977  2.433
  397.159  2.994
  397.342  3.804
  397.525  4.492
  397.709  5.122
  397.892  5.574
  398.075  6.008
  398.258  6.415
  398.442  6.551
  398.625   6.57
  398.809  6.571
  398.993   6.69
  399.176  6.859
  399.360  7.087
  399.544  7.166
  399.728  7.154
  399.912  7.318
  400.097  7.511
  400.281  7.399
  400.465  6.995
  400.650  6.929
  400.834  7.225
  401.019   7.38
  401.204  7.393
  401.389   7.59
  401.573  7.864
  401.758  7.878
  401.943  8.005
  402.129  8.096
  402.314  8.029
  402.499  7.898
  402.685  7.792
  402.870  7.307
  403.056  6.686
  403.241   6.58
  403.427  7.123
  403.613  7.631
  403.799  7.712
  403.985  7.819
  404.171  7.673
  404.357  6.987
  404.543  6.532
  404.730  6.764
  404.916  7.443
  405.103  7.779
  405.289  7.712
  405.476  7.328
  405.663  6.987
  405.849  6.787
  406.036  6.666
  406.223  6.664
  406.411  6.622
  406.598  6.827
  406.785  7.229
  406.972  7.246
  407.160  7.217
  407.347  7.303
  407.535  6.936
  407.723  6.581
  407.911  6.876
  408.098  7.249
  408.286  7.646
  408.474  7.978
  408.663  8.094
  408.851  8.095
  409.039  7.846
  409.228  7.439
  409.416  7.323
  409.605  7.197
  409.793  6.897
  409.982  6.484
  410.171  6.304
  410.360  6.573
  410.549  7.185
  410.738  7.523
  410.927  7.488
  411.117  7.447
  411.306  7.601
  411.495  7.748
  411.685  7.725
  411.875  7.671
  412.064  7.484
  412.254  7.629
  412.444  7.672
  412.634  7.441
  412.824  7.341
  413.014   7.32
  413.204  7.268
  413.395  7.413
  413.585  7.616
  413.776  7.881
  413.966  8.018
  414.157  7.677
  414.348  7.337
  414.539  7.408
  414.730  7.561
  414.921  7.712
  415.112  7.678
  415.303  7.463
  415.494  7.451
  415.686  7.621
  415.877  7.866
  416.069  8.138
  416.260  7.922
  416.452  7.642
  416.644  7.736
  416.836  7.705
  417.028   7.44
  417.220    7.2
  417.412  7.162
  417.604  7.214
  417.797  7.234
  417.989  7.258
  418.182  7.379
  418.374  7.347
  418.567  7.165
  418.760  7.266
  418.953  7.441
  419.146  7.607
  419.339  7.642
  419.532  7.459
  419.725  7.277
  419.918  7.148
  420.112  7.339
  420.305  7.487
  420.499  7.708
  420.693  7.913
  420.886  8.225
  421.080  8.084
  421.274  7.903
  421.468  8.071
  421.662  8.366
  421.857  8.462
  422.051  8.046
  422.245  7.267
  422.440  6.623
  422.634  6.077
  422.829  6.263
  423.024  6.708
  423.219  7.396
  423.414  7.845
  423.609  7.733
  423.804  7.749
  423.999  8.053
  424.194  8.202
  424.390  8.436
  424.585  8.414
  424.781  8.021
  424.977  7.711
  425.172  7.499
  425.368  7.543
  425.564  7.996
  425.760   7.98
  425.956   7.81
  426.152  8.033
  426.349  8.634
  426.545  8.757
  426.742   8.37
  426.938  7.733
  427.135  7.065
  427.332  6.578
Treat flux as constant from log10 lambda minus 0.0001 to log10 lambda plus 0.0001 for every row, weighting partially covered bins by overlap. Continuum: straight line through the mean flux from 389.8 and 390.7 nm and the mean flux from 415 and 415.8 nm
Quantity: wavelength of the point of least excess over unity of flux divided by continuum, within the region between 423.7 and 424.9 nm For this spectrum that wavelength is 423.804 nm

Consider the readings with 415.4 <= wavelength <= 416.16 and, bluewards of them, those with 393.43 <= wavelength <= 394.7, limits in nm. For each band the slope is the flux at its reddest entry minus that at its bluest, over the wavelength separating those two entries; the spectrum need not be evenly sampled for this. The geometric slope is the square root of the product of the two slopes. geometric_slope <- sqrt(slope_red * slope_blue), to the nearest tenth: 1.7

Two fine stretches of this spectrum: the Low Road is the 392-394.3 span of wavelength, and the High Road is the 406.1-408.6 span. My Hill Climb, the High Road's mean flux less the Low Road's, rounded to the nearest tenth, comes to 3.8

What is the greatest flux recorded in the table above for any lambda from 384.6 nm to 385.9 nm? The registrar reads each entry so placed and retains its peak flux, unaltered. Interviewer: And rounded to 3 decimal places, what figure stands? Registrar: 4.458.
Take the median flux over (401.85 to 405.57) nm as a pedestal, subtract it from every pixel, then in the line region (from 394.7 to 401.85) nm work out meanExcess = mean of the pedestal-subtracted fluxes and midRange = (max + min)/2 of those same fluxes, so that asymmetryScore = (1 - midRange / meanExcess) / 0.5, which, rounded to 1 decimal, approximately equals -0.8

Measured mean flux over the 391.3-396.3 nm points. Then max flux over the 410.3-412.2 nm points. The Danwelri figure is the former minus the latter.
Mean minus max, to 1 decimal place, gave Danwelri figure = -3.5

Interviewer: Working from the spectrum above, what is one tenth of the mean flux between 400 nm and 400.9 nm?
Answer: 0.721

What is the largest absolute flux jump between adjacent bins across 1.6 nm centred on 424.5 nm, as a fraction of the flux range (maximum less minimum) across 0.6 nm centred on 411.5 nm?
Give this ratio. 2.7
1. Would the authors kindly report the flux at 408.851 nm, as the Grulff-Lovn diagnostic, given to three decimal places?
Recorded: 8.095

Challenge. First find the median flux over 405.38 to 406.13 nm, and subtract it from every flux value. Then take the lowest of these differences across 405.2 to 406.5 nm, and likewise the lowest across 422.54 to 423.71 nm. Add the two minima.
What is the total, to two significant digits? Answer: -1.1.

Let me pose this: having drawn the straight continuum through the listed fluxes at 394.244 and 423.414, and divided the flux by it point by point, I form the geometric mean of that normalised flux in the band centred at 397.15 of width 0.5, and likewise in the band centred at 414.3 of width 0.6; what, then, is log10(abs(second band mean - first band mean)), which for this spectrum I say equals -0.37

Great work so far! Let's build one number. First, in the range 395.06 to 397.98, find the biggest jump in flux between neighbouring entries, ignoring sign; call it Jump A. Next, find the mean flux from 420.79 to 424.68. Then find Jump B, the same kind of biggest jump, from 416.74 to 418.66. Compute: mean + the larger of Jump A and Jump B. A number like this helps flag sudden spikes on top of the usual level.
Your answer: 8.5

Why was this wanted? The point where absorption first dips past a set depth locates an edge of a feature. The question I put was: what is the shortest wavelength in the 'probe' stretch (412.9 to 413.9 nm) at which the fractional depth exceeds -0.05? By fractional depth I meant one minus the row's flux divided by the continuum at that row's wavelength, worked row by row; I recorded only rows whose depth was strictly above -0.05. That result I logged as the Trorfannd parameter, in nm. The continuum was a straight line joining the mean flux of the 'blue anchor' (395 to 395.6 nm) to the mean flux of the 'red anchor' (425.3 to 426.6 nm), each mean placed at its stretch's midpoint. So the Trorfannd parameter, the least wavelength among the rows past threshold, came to 413.014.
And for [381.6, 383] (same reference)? 381.738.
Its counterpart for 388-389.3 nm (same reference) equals 388.119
